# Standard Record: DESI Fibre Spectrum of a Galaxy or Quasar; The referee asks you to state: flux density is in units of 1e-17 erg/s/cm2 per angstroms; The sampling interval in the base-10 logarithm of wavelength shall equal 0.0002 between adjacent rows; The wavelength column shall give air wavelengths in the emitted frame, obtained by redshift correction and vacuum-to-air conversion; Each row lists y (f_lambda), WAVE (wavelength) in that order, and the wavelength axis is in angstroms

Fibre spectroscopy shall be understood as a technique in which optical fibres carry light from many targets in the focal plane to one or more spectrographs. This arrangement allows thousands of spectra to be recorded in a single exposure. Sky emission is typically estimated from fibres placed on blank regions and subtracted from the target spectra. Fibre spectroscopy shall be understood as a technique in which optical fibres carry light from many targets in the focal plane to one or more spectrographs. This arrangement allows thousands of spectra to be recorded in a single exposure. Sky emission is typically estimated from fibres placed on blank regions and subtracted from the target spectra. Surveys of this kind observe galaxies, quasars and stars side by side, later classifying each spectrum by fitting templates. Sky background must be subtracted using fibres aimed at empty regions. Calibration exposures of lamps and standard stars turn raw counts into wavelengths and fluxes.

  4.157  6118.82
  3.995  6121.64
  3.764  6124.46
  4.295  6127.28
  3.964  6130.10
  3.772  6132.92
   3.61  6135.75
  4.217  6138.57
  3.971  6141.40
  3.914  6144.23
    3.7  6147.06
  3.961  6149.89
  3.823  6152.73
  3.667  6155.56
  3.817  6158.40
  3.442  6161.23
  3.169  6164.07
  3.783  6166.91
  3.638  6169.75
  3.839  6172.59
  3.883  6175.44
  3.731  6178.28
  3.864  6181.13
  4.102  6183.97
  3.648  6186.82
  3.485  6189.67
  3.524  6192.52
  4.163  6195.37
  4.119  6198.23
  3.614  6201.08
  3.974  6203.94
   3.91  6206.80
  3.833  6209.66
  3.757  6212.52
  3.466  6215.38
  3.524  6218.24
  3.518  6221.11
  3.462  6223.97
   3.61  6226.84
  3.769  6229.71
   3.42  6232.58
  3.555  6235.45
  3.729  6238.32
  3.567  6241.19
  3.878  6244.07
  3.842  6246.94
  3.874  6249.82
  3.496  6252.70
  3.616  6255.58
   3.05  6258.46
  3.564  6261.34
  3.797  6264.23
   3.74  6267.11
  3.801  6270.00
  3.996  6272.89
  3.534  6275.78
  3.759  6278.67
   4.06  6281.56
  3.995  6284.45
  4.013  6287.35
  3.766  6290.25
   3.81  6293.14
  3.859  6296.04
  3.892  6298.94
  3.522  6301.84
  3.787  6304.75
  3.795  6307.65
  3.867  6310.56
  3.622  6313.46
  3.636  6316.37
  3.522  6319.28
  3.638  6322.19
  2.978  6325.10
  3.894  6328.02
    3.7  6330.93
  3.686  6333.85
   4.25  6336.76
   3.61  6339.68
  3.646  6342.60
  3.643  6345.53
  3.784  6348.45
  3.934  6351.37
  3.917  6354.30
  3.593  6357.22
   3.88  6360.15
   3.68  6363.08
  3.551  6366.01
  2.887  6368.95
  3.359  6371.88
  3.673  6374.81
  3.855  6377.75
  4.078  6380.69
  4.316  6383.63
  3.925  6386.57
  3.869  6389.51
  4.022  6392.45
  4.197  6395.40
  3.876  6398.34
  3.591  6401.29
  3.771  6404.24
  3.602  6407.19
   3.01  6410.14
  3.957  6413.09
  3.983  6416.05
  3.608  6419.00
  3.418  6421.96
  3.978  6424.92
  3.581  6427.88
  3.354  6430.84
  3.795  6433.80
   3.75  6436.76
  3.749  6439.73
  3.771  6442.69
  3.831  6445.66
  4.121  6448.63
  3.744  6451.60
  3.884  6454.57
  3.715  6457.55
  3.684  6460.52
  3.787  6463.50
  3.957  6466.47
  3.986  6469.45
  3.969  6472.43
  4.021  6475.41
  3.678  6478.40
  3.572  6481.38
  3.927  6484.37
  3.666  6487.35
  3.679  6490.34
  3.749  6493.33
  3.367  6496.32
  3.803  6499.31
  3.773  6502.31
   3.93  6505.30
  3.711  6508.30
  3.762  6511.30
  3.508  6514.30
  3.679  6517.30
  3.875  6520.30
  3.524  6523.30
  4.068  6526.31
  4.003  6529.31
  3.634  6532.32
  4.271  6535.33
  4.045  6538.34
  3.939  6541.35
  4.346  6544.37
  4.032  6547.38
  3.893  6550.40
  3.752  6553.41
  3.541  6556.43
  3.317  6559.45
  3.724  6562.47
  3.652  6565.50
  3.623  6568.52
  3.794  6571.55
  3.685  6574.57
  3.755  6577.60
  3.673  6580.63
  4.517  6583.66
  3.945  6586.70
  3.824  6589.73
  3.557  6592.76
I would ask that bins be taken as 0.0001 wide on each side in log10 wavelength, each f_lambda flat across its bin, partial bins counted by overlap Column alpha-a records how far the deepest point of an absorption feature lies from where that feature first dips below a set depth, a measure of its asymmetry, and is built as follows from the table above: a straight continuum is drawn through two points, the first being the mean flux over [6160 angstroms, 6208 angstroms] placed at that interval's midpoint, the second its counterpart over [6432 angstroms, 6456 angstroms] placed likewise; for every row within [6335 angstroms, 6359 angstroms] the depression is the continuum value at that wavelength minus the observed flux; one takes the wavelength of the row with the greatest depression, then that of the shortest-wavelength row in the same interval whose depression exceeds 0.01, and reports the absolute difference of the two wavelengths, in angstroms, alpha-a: 17.5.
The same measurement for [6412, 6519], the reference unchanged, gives 77.3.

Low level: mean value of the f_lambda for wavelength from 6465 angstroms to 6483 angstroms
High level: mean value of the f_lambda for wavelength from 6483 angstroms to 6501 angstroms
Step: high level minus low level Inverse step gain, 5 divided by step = -30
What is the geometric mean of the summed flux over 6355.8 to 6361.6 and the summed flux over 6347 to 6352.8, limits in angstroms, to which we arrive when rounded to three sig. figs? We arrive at 7.59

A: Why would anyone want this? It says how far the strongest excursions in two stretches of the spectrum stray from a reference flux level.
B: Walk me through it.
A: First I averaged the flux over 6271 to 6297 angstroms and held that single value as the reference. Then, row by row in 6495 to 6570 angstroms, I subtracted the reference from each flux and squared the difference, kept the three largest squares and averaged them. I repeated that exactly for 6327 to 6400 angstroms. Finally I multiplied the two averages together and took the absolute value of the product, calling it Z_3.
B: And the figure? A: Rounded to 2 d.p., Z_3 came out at 0.12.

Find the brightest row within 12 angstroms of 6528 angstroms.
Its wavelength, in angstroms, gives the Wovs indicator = 6535.33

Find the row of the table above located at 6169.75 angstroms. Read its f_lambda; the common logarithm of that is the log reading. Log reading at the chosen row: 0.561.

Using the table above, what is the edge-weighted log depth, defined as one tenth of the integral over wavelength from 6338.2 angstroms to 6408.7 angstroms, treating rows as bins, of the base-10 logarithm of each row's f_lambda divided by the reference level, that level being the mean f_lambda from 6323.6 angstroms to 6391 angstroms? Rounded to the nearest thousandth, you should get 0.019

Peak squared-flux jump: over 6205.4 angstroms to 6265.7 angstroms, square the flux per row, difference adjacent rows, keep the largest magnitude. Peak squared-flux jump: 3.8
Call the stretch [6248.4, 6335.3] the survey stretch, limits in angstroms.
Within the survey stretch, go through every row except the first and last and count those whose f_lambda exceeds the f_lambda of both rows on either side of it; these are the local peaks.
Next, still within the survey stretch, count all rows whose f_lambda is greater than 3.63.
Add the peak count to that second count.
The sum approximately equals 31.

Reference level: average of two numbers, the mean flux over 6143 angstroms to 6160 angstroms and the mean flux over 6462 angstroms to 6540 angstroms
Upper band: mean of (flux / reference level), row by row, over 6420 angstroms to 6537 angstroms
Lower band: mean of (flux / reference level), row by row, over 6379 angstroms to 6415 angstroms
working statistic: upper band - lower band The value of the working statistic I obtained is -0.02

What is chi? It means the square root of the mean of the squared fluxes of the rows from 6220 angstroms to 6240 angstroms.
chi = 3.58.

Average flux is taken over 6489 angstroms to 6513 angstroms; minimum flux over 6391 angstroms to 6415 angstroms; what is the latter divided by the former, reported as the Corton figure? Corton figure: 0.81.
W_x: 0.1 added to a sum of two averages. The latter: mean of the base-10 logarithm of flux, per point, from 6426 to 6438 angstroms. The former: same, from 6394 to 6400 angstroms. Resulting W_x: 1.264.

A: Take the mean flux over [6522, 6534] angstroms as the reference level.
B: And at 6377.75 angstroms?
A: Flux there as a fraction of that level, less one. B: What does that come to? 0.01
